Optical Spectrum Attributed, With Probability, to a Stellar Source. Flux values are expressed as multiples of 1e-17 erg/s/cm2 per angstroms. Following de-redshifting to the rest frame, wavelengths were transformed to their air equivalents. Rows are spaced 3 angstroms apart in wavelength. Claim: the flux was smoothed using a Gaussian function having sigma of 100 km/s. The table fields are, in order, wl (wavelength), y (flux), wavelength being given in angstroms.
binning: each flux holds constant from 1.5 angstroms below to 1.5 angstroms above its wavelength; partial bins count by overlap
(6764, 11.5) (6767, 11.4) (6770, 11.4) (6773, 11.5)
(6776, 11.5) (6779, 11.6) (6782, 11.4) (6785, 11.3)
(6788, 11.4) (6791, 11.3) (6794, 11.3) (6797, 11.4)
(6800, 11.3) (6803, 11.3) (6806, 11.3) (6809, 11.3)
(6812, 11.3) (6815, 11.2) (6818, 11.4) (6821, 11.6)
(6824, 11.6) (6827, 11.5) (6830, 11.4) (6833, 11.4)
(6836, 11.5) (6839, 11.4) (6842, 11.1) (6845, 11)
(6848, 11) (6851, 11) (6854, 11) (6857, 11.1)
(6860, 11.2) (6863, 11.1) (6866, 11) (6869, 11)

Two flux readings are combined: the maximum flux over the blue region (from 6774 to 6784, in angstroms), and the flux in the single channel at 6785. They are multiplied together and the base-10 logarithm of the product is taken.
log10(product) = 2.12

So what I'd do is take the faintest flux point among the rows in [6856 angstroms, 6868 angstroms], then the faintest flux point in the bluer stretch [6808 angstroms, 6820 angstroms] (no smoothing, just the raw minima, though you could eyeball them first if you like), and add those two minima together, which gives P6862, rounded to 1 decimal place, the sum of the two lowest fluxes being 22.2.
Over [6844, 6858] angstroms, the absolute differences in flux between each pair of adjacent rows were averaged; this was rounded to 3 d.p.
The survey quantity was 0.025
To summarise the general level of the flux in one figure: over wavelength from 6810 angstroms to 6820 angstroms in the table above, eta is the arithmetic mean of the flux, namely 11.3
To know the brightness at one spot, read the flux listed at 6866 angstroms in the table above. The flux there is 11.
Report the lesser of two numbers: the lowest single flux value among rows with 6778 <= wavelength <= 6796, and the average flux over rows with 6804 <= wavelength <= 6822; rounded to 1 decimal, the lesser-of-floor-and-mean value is 11.3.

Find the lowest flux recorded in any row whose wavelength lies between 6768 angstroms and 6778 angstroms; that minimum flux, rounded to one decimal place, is 11.4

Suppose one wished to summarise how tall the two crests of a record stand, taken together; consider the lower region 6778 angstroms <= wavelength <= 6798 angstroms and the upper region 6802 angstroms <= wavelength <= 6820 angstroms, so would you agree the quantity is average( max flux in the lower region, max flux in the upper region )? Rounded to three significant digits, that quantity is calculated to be 11.5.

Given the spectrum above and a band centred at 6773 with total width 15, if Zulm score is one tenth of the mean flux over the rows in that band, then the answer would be 1.15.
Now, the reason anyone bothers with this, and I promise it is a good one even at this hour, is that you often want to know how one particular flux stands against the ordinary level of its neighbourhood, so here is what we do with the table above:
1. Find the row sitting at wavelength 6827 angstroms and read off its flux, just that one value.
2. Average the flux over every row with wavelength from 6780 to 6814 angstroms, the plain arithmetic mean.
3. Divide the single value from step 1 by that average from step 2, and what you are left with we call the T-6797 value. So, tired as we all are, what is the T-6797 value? 1.02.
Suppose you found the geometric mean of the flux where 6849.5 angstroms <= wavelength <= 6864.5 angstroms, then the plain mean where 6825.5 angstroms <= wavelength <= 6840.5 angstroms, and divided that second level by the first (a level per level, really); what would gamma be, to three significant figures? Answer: 1.03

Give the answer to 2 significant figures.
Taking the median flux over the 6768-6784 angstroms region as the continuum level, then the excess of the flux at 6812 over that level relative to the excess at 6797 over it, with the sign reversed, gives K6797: -2.0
